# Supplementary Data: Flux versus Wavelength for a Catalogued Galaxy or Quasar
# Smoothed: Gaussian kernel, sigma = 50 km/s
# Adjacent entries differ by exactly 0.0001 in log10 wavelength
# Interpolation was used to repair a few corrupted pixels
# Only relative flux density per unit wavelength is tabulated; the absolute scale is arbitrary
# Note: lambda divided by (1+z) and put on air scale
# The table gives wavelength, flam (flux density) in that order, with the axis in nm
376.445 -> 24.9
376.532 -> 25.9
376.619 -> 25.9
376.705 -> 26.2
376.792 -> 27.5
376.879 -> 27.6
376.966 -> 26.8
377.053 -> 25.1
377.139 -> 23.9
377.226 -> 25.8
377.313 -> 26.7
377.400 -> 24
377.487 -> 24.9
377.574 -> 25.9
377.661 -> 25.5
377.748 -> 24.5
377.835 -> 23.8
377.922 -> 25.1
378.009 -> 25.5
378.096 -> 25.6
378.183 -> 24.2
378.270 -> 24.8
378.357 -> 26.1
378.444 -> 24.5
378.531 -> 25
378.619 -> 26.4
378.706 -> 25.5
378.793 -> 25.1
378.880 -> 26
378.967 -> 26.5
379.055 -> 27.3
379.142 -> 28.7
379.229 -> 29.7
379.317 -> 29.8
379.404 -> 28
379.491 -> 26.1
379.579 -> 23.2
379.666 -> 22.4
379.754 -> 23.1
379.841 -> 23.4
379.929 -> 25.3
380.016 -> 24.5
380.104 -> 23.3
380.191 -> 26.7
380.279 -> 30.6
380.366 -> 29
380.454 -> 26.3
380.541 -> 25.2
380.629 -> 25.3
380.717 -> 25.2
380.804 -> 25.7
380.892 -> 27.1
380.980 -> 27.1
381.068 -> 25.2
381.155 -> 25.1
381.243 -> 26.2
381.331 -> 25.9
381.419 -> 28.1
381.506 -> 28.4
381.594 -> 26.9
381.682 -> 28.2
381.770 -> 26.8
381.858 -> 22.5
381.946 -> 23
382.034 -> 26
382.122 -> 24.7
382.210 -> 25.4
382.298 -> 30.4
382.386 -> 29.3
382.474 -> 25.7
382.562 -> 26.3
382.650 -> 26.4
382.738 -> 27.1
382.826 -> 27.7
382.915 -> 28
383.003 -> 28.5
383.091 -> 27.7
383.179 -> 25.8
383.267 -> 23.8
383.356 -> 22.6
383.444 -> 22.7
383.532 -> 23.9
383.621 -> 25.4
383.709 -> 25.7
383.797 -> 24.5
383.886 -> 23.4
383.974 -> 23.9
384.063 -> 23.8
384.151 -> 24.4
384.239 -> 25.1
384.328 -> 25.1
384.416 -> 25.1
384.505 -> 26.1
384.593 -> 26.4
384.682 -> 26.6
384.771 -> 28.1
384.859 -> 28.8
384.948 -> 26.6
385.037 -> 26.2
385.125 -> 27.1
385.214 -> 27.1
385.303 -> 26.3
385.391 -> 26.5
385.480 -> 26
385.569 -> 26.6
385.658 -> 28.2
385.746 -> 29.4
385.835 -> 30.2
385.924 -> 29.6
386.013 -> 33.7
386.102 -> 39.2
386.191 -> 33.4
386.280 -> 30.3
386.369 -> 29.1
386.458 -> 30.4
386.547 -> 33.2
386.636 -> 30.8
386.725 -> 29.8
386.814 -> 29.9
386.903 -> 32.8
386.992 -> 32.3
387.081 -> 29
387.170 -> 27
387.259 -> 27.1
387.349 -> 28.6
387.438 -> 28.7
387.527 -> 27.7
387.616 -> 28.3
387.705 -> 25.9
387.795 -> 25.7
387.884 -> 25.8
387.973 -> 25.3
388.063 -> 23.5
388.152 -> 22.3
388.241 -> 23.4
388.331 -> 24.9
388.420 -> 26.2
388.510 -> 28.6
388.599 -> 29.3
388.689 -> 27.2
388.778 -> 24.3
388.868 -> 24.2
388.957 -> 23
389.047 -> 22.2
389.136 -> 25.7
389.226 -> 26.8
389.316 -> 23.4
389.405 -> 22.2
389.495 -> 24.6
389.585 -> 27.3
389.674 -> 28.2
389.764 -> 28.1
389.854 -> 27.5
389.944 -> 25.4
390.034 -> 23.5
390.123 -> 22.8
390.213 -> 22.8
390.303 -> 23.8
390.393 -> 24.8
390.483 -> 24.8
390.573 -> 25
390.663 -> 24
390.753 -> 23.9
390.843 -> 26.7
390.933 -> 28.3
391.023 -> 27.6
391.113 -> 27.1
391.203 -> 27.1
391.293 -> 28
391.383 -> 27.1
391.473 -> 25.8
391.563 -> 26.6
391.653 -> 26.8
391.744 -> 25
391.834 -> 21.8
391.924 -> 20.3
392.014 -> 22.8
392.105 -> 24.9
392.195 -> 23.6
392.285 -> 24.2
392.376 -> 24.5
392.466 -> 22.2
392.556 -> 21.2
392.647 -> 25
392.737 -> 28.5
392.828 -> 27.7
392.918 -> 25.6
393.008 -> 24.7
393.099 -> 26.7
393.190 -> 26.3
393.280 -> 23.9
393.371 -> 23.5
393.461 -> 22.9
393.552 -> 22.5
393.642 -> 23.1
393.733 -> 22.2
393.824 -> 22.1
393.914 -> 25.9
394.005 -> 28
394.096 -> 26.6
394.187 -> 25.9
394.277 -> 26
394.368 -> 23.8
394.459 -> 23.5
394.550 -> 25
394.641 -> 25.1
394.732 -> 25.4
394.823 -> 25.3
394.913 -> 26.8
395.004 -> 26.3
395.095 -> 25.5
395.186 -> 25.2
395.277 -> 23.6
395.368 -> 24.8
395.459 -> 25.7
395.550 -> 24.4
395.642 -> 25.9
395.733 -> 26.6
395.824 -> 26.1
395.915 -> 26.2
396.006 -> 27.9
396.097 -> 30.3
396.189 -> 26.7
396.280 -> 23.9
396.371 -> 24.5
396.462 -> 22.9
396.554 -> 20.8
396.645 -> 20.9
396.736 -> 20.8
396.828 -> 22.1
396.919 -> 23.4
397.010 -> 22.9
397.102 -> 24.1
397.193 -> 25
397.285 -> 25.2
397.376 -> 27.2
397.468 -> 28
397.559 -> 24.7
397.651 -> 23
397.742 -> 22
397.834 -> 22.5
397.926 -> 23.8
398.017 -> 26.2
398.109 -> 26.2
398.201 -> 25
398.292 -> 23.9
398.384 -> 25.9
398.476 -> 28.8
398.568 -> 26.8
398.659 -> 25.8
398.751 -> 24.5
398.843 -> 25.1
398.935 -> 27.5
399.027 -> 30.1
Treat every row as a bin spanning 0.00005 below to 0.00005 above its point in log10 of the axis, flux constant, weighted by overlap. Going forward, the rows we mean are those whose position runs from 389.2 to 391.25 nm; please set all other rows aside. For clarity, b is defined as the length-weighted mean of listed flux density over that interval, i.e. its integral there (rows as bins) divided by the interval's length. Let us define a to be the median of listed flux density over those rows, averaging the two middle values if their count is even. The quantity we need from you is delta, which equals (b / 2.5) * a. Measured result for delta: 255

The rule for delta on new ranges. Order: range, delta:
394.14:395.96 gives 258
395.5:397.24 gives 239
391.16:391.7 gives 290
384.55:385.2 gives 288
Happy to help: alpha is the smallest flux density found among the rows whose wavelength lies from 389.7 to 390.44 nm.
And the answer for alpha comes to 22.8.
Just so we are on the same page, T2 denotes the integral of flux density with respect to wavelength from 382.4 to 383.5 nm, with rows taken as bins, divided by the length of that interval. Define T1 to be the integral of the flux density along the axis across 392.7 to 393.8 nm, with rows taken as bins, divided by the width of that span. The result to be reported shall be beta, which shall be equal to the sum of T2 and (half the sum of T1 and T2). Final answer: 51.5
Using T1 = 24.7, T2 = 26.1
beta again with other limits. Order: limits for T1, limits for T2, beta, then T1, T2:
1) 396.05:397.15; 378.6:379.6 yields 52.2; 23.6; 27.0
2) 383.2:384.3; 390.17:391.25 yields 50.3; 24.1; 25.5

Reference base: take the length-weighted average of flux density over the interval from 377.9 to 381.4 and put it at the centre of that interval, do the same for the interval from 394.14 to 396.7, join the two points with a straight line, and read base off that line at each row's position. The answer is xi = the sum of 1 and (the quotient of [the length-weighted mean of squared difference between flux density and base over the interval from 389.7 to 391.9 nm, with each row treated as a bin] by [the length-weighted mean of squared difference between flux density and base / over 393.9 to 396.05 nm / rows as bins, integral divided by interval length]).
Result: 3.5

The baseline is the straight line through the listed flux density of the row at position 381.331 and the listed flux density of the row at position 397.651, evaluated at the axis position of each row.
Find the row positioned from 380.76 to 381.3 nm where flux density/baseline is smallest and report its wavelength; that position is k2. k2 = 381.155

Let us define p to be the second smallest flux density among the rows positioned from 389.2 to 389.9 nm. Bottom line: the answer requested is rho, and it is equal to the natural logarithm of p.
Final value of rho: 3.15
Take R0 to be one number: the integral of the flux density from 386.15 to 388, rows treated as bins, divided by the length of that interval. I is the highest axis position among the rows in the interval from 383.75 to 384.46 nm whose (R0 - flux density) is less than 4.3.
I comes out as 384.416 nm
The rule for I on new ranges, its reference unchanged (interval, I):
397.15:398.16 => 398.109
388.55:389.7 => 389.674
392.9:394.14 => 394.096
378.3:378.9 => 378.880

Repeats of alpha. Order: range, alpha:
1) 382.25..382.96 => 25.7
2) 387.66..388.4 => 22.3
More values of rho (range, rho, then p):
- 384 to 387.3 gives 3.19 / 24.4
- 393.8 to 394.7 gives 3.16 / 23.5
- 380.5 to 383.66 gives 3.12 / 22.6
